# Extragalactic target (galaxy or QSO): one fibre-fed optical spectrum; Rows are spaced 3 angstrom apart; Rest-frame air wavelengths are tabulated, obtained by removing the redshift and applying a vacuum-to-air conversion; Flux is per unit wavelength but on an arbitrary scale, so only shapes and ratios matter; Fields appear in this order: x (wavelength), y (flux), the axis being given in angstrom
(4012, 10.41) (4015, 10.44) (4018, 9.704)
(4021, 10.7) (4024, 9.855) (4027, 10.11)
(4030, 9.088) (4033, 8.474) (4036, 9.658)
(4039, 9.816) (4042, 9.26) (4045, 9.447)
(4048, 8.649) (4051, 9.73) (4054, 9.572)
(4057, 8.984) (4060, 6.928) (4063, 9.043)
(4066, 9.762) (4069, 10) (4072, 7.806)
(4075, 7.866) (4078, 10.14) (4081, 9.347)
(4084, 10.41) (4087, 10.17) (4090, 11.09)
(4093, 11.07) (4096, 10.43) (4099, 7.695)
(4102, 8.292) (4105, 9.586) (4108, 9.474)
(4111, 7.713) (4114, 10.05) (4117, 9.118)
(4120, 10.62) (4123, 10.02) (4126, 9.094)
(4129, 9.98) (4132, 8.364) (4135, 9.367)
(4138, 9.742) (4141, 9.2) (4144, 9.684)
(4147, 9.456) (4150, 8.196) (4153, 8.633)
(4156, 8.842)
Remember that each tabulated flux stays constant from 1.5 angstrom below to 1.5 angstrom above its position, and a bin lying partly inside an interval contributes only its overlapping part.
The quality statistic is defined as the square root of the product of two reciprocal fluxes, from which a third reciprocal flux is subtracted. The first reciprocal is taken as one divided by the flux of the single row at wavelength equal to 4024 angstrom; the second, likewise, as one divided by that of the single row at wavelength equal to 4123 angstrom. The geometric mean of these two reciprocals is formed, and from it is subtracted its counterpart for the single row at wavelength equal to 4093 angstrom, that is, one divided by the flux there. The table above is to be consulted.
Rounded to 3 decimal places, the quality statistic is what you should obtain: 0.010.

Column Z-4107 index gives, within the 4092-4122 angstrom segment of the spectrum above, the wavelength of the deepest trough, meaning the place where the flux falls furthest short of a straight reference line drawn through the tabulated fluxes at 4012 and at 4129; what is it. 4099 angstrom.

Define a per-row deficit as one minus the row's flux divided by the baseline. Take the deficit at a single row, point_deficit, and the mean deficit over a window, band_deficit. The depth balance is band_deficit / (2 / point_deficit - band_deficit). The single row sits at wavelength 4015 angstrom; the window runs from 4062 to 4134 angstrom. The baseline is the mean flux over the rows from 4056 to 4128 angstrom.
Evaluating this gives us 0.0006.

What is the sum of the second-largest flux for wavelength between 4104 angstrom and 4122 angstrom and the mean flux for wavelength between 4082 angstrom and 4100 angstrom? 20.2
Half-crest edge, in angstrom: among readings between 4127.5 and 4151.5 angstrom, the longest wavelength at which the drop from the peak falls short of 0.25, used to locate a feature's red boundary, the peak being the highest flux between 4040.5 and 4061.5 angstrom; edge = 4144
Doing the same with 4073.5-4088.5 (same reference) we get 4087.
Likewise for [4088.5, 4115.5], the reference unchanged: 4114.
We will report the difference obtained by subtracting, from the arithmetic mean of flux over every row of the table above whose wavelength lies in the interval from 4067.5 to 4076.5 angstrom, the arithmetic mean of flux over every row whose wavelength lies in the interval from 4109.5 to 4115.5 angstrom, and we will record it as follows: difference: -0.3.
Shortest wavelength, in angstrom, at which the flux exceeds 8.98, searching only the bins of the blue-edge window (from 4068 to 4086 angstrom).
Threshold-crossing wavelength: 4069 angstrom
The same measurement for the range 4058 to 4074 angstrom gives 4063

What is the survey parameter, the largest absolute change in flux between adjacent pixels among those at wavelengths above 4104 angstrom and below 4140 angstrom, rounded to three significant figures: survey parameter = 2.34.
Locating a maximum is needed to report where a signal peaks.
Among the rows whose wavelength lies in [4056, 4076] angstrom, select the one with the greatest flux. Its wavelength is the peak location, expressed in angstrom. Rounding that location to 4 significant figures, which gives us 4069 angstrom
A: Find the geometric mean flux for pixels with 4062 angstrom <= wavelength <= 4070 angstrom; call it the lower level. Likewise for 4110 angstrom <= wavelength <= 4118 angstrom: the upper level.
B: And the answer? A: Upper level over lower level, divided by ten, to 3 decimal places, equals 0.093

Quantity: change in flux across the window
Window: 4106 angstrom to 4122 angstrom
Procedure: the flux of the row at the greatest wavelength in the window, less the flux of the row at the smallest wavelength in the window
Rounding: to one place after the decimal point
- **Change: 1.1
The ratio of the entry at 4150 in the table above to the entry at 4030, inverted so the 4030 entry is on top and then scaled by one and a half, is 1.66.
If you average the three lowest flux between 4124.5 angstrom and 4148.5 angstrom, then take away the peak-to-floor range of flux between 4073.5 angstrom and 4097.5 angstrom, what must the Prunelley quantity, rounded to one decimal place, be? 5.7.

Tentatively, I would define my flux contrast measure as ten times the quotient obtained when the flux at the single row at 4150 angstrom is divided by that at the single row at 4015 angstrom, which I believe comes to 7.9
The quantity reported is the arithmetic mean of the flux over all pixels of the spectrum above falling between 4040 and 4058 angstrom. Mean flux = 9.3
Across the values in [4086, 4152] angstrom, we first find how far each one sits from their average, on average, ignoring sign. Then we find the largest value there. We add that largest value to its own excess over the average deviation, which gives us 21.4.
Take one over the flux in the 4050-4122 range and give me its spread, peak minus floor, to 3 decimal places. 0.054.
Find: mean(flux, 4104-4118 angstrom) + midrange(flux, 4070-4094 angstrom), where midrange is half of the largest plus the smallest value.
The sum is 18.6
